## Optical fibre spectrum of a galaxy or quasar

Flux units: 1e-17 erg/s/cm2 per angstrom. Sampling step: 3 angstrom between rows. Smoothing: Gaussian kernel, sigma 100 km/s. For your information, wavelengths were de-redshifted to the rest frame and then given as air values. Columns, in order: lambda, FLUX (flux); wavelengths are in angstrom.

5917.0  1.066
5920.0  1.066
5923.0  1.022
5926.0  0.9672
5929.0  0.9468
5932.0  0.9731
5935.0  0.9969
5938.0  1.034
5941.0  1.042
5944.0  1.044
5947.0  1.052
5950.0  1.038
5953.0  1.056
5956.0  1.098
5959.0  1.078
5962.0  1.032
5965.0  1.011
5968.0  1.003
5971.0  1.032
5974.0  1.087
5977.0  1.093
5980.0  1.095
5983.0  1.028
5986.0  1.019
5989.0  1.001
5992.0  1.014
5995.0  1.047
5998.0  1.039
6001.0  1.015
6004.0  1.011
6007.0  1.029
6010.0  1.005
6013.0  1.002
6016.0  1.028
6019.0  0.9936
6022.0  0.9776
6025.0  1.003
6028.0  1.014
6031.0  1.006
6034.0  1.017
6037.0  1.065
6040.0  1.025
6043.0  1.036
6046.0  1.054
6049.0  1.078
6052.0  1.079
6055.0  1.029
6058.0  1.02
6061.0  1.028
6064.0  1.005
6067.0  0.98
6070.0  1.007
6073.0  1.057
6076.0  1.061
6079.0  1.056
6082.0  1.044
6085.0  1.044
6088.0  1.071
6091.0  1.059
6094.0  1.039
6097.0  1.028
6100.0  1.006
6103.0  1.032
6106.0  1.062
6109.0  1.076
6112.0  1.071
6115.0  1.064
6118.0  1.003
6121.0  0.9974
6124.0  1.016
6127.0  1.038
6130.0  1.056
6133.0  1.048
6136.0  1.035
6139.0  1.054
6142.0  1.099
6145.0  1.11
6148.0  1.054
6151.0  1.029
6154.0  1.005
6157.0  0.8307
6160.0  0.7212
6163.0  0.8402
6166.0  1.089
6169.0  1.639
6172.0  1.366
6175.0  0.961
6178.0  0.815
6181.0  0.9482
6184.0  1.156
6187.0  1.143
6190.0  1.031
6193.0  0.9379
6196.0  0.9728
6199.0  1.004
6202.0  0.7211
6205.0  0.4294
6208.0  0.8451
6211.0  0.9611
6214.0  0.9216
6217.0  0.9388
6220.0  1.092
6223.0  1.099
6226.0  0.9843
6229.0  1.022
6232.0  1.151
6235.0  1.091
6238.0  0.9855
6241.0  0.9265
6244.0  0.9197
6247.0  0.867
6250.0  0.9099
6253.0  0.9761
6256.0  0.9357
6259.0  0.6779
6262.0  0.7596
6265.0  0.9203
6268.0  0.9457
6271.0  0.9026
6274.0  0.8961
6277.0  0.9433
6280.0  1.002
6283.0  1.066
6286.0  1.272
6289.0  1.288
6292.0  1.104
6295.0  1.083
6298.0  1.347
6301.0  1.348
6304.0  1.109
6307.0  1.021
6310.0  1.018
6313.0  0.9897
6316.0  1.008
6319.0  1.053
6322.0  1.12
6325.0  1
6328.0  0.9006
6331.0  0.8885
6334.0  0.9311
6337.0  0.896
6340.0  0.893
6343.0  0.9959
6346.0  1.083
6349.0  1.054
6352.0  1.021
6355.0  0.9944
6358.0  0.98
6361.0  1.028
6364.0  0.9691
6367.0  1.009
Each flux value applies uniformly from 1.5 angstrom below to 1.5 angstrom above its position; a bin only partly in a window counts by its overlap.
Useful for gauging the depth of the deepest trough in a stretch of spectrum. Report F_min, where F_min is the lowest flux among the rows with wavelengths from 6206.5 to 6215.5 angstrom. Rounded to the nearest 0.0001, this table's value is 0.8451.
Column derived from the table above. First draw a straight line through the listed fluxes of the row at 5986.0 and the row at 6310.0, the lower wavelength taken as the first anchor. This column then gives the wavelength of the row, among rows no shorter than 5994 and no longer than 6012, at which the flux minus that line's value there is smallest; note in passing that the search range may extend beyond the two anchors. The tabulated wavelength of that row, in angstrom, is 6010.0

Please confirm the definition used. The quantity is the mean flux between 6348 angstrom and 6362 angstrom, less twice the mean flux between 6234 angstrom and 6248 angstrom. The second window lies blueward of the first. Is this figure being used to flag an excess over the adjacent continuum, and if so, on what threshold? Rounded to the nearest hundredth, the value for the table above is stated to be -0.90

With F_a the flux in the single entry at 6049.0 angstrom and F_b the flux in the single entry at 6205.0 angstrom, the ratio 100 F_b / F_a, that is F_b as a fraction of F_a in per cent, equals 40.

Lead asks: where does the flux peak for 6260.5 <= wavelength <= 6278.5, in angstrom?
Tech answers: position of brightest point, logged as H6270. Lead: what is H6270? 6268.0 angstrom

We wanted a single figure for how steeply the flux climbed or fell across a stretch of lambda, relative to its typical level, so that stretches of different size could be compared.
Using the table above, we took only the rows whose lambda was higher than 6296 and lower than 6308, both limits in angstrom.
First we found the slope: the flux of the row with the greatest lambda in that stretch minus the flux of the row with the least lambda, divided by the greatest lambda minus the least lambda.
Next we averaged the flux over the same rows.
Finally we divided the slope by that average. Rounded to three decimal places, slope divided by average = -0.030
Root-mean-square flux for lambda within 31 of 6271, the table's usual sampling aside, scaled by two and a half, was 2.55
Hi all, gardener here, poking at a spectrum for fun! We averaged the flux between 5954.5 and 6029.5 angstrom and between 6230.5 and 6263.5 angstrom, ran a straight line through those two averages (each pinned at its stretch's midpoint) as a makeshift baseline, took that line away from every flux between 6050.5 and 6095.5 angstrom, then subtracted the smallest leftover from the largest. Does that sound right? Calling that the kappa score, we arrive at 0.10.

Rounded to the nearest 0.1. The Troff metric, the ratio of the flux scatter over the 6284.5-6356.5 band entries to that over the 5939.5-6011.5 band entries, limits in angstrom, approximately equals 4.5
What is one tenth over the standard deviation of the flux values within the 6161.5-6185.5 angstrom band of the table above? 0.4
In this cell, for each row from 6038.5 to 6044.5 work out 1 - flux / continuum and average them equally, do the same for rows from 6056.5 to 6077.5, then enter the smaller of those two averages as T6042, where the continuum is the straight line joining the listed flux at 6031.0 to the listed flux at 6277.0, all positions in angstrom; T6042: -0.03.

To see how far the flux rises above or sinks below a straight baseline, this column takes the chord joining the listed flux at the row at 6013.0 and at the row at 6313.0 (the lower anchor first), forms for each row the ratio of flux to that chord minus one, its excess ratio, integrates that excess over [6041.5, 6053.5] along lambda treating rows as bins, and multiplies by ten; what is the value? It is 7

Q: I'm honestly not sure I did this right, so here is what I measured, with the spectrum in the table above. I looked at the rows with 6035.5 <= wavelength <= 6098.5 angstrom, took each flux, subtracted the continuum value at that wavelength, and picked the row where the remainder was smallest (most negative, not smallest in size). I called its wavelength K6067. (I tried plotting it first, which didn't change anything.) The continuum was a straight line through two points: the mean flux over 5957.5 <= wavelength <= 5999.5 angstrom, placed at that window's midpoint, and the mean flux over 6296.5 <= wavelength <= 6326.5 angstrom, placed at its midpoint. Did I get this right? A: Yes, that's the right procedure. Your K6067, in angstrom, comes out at 6067.0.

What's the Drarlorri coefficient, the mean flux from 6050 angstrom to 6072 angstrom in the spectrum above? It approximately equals 1.02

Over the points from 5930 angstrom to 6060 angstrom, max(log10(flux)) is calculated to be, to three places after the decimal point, 0.041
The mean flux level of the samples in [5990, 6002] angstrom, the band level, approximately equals 1.03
